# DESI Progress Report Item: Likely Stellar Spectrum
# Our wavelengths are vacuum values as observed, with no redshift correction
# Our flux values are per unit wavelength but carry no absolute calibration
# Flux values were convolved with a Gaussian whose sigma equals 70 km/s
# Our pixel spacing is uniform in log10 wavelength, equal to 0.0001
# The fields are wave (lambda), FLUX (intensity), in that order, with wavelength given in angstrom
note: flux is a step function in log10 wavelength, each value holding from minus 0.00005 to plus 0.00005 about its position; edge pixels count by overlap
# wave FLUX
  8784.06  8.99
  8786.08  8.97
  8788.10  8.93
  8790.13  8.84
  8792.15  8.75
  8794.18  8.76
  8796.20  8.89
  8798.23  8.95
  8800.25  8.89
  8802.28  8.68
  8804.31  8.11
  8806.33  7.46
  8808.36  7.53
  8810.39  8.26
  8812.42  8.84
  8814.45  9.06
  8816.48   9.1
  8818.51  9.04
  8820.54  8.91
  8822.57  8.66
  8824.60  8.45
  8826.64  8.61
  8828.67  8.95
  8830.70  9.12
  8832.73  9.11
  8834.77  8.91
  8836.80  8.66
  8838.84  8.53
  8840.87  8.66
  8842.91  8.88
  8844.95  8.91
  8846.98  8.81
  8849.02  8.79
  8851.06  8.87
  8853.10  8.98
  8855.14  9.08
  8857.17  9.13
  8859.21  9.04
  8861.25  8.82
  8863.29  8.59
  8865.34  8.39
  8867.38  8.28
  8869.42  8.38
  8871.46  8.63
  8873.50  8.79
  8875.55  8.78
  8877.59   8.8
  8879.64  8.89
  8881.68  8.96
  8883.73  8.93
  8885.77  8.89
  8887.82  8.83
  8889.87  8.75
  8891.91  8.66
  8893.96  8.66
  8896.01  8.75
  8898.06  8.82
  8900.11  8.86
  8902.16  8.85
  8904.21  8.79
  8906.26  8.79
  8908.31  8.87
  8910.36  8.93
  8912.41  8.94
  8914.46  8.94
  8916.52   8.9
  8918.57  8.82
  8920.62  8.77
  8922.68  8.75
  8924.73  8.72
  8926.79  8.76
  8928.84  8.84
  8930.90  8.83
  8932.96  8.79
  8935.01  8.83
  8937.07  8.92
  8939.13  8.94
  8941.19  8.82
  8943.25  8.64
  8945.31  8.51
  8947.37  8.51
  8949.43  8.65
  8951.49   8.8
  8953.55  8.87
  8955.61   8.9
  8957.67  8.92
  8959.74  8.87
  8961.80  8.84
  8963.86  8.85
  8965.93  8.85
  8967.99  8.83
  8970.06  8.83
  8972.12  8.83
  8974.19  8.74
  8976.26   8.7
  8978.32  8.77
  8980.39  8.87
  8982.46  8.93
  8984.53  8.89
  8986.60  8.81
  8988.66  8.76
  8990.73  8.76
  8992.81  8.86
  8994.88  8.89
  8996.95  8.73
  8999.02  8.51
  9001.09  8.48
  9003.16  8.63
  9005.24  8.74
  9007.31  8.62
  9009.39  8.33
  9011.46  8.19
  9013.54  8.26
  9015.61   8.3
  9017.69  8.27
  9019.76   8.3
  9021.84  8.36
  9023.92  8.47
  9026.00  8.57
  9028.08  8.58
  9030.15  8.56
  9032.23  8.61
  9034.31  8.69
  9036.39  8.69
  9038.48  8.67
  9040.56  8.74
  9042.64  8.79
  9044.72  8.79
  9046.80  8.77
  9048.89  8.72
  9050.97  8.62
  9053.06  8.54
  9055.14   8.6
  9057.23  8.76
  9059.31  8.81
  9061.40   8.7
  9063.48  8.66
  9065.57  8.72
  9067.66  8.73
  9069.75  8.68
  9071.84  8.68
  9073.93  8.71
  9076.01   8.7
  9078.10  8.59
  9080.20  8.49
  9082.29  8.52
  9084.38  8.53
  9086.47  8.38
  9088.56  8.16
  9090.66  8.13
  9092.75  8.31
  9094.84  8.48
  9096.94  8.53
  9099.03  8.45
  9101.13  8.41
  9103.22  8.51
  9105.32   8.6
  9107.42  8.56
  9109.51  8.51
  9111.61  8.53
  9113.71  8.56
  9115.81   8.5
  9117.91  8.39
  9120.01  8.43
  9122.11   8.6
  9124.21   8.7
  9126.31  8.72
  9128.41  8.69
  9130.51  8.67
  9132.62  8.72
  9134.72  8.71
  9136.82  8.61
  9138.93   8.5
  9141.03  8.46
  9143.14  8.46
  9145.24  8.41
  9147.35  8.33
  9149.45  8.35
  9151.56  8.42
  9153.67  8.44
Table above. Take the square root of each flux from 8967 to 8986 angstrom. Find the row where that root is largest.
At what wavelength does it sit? 8982.46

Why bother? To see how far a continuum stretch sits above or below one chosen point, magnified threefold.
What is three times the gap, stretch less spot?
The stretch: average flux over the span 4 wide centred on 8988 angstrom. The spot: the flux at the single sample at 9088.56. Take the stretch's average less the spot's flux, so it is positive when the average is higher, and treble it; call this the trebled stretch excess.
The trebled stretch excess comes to 1.9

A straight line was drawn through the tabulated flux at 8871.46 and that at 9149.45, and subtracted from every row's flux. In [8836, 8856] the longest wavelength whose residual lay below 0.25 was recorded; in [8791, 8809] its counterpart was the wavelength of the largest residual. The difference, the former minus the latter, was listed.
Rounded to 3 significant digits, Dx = 52.8 angstrom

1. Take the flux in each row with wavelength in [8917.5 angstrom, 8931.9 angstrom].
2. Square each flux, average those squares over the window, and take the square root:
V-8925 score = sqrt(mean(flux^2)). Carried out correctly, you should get 8.8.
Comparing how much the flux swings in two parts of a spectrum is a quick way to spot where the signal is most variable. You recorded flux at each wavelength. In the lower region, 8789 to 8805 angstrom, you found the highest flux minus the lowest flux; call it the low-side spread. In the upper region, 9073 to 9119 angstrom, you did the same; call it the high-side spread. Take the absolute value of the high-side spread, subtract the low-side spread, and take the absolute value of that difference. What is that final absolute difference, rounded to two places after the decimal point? 0.26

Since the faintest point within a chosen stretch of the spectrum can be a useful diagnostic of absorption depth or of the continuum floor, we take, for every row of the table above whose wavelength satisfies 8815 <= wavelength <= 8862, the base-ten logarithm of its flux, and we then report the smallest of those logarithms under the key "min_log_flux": 0.927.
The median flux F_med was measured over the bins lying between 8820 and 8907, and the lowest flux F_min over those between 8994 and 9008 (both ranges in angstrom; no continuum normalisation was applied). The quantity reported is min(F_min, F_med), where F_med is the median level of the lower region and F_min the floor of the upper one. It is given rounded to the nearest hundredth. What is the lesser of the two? 8.48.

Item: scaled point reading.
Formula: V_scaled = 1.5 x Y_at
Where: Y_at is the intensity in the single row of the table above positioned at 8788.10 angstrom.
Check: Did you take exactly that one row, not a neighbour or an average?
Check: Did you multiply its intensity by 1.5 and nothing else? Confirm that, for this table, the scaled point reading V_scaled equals 13.4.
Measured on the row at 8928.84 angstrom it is 13.3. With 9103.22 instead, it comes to 12.8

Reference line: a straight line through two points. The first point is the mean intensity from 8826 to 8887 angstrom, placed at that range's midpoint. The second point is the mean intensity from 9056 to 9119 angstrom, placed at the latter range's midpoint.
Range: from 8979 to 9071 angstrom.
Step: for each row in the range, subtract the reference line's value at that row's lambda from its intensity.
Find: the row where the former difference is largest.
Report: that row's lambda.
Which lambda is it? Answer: 8982.46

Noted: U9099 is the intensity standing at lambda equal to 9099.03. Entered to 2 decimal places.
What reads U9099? 8.45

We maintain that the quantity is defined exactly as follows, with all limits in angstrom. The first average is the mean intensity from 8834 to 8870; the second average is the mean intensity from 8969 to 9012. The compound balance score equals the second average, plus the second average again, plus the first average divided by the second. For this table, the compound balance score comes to 18.4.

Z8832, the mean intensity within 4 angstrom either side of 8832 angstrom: 9.02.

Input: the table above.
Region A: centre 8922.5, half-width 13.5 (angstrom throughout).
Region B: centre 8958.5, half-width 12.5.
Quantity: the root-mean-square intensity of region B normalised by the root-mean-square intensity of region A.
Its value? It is 1.00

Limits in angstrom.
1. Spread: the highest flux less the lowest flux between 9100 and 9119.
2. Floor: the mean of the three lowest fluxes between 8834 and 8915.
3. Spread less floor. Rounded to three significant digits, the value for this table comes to -8.14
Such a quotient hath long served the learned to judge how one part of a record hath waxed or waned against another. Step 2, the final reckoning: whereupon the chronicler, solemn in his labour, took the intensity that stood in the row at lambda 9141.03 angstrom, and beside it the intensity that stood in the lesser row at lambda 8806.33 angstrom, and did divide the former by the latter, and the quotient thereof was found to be 1.13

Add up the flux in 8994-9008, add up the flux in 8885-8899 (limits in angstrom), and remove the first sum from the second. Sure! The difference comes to 0.8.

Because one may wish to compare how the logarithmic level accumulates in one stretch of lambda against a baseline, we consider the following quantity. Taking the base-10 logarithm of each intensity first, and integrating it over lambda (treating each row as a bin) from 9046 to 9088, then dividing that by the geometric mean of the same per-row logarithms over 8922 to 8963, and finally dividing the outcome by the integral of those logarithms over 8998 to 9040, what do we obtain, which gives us 1.07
